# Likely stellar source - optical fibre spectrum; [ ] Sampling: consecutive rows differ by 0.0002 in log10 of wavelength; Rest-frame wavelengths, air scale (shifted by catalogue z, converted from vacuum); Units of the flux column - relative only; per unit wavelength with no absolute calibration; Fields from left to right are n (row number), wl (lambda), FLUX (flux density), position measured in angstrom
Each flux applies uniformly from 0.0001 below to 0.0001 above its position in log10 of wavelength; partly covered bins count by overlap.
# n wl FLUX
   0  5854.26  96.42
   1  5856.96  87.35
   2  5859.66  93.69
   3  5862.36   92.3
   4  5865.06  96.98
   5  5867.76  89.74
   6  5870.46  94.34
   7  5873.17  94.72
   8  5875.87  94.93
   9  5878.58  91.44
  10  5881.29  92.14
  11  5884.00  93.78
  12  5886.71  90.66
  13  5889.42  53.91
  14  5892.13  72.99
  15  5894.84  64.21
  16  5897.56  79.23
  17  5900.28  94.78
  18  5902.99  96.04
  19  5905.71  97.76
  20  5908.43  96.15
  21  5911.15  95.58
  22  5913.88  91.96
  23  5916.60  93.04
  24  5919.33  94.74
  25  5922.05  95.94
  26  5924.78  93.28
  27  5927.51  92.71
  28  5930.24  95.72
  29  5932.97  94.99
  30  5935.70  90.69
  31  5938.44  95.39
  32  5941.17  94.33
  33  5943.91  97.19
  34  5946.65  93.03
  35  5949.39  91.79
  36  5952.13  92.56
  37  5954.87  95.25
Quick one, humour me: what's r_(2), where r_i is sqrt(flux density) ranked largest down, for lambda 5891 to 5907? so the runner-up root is 9.80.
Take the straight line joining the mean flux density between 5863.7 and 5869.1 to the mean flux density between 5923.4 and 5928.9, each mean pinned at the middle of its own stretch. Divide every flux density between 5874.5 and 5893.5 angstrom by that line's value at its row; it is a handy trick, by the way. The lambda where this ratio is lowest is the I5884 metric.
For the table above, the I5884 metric 5889.42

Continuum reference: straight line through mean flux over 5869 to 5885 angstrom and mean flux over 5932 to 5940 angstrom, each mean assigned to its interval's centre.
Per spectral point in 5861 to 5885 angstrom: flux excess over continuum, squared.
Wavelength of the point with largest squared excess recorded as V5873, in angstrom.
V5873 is 5867.76 angstrom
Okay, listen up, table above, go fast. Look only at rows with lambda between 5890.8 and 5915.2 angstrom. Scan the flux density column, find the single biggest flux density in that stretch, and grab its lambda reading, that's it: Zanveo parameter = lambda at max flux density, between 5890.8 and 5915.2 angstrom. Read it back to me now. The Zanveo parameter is 5905.71 angstrom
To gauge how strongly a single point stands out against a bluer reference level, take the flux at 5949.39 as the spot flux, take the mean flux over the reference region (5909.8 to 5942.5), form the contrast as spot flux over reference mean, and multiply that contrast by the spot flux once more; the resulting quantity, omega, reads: 90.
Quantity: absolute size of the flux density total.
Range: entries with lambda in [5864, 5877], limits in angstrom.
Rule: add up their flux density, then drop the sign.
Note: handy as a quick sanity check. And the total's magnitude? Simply 471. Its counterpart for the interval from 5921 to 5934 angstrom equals 473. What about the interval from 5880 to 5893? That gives 403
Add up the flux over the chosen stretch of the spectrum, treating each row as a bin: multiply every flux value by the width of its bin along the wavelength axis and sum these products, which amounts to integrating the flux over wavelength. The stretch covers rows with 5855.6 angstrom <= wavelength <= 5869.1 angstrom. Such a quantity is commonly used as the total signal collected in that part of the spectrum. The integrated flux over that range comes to 1242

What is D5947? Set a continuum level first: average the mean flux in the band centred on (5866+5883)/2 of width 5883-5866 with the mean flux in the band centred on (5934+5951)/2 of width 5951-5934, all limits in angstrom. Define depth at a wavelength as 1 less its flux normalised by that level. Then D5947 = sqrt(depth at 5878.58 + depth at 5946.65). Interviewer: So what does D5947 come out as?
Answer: 0.2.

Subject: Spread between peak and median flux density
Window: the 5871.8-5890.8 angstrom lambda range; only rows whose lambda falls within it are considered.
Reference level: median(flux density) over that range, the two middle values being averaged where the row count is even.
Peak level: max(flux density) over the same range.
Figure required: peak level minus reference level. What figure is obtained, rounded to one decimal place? 2.8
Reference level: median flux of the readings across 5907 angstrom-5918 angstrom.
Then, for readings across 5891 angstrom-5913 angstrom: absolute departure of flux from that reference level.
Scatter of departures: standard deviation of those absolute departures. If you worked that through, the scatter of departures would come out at 11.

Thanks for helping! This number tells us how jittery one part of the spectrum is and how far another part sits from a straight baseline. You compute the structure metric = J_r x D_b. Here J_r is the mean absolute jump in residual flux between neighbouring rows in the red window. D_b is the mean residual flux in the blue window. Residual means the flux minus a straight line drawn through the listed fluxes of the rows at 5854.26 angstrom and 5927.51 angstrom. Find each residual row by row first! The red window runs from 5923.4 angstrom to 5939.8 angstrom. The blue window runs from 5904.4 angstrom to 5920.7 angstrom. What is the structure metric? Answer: 4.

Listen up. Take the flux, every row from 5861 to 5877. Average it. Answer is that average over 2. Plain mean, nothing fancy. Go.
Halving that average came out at 46.9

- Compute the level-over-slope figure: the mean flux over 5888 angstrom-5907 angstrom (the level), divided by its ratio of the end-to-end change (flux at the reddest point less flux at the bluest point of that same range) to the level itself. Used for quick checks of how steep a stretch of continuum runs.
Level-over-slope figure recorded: 145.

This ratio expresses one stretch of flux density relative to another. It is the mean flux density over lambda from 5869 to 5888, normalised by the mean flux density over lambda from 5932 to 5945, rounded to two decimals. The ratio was 0.99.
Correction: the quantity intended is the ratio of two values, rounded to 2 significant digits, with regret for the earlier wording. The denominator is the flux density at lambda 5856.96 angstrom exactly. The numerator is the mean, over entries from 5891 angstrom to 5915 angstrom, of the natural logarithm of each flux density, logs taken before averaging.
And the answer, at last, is 0.051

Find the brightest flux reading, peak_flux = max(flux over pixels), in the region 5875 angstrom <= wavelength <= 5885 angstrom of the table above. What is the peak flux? 94.93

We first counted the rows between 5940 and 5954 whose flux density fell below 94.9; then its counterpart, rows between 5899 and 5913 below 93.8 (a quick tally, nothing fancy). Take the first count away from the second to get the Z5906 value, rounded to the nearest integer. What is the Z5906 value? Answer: -4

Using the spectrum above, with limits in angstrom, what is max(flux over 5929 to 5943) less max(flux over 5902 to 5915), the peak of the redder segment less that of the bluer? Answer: -2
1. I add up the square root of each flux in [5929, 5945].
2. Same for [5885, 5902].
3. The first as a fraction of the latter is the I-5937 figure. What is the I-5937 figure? 1.12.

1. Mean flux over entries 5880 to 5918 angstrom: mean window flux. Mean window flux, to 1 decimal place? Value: 86.6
